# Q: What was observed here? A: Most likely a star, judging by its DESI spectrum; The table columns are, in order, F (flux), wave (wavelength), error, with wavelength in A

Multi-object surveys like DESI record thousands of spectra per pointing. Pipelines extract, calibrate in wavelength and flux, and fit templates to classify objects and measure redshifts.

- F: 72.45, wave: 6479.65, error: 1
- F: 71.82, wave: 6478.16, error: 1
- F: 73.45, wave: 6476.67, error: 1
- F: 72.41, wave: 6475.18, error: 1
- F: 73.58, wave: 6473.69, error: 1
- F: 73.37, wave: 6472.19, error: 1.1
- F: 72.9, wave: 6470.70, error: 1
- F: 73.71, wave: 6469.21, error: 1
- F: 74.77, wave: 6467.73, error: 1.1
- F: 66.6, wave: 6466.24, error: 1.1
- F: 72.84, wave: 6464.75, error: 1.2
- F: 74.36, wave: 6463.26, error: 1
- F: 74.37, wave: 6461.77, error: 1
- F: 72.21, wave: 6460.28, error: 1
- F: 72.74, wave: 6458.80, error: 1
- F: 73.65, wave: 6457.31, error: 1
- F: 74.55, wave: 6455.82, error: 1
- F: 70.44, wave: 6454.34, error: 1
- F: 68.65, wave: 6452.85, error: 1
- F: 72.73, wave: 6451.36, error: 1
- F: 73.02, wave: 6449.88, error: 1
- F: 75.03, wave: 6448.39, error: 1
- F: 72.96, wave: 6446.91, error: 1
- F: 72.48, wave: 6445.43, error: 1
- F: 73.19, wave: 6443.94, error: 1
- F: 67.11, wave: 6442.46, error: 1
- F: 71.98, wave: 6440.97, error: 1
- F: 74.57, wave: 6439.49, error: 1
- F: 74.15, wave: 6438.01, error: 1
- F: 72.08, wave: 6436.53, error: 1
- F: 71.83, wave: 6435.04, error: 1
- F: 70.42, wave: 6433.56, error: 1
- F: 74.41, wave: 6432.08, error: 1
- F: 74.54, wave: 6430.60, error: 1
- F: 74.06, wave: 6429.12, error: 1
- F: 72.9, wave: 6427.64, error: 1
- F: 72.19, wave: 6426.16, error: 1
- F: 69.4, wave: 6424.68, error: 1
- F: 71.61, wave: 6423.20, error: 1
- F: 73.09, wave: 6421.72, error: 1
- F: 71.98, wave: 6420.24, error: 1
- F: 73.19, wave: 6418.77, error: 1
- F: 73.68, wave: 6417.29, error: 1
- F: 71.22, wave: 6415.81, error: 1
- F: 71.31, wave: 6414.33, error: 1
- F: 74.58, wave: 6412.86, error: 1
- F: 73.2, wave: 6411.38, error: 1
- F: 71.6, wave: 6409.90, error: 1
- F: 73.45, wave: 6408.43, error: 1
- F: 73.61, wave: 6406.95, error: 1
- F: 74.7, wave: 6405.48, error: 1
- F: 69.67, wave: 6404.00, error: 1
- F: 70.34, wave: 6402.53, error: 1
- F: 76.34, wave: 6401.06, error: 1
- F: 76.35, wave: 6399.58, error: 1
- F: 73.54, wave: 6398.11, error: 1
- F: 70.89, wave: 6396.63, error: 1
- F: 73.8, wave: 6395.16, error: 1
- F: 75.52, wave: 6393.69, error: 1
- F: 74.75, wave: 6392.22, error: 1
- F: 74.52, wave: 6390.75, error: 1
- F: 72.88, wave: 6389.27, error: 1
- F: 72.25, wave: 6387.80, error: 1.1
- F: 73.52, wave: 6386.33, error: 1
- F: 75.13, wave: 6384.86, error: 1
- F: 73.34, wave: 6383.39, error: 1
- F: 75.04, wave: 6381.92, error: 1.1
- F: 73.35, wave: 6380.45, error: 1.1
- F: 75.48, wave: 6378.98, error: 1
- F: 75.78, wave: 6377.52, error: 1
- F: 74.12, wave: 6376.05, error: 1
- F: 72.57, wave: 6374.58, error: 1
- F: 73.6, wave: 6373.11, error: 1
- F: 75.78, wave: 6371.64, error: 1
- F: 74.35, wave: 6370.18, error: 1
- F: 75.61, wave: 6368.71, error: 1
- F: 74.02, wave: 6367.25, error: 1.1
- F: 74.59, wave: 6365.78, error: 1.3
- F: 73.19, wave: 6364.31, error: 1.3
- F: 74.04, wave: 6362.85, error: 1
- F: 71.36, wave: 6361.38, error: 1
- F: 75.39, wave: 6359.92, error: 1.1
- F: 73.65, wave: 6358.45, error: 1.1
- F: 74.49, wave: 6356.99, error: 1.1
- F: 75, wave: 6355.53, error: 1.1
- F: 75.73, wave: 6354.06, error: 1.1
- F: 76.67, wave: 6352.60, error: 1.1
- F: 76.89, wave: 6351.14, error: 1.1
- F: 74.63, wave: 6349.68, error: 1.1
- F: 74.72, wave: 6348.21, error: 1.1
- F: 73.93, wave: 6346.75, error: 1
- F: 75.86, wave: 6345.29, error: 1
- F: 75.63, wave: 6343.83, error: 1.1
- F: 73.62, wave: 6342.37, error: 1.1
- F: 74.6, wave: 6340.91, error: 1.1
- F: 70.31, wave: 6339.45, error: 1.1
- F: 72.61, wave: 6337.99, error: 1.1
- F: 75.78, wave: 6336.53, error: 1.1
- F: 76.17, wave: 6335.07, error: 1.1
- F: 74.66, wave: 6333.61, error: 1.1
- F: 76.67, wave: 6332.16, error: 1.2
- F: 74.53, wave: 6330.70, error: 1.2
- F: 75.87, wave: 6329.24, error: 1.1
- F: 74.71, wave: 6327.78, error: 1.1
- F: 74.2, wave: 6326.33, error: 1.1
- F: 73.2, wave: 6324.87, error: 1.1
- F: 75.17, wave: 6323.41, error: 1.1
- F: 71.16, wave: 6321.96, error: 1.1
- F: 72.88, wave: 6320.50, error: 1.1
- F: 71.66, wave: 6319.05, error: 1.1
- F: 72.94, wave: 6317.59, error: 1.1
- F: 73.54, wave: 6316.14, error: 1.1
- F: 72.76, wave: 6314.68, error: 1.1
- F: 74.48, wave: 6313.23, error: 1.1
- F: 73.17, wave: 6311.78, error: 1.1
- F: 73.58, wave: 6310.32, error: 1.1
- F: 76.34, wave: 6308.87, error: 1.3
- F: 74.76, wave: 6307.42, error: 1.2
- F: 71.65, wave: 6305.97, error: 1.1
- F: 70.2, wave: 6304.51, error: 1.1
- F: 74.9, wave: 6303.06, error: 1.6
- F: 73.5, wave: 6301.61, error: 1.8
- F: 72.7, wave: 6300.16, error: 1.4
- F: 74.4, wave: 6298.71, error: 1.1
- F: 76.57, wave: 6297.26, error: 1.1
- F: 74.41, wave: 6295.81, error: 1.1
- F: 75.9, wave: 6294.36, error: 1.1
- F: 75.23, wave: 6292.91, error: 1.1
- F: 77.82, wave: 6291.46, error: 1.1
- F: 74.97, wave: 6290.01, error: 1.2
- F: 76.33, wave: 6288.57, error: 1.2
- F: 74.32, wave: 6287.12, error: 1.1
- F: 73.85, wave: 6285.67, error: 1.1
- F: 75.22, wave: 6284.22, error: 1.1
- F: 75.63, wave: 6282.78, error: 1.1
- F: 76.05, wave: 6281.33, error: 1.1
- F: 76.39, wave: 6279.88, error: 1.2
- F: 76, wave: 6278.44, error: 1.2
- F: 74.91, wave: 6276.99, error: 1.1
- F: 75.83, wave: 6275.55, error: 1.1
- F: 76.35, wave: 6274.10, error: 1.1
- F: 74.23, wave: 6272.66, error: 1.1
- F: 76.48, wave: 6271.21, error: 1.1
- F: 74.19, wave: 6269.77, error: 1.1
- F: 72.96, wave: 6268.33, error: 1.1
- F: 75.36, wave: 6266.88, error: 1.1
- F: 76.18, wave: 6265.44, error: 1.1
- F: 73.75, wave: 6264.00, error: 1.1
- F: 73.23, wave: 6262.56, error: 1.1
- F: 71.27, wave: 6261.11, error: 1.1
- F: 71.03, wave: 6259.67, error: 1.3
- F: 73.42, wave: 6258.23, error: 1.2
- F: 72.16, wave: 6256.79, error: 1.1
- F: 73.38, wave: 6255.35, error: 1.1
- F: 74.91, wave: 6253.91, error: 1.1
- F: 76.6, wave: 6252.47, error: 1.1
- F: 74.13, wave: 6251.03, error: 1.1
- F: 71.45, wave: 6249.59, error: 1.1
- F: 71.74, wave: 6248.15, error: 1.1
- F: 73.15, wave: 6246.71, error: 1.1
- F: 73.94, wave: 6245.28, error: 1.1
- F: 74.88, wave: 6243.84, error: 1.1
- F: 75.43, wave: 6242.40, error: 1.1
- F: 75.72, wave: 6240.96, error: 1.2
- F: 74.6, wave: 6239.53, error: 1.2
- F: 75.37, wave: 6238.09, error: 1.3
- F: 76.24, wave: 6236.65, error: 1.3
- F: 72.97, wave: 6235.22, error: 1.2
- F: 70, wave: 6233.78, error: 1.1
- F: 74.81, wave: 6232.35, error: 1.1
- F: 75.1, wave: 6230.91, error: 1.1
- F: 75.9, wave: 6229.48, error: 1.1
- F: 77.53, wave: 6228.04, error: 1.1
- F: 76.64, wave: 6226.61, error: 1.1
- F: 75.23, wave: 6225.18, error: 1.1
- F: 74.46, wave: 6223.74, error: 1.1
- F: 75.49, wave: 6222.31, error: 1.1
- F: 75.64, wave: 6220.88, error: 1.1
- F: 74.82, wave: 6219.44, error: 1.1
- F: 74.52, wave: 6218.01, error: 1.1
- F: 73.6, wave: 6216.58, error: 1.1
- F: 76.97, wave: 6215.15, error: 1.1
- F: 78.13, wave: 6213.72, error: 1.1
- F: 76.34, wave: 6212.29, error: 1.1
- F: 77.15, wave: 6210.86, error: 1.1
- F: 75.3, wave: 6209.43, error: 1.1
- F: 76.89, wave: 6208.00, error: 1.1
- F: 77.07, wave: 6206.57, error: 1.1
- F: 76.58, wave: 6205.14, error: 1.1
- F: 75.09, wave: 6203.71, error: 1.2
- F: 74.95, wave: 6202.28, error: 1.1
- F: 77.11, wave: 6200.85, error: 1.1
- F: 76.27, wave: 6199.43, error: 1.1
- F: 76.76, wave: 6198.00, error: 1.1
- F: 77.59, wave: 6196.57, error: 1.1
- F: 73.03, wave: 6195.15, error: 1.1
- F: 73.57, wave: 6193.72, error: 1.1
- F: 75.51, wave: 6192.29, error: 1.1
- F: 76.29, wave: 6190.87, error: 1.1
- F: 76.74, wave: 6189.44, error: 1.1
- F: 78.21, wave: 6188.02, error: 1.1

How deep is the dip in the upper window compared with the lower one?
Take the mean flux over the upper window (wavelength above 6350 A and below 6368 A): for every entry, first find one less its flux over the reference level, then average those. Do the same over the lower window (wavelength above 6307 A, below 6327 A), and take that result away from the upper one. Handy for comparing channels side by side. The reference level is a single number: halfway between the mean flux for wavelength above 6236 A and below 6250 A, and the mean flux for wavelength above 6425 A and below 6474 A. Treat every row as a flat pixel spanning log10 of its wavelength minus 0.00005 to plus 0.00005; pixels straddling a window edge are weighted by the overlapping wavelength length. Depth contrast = -0.014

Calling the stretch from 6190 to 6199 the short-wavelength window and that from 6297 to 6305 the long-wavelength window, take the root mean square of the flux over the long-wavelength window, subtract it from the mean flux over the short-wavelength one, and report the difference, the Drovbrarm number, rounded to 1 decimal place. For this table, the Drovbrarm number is 1.7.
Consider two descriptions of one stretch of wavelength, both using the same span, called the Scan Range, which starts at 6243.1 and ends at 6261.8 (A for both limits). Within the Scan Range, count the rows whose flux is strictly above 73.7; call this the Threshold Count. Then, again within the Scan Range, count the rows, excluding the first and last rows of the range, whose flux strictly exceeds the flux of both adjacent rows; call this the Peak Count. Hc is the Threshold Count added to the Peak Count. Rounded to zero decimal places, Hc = 7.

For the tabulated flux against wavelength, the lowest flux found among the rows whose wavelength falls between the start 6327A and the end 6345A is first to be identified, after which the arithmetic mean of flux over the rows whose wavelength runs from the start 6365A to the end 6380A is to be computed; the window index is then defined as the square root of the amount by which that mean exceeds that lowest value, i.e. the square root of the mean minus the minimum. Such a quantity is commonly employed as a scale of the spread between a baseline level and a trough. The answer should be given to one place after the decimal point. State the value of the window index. 2.1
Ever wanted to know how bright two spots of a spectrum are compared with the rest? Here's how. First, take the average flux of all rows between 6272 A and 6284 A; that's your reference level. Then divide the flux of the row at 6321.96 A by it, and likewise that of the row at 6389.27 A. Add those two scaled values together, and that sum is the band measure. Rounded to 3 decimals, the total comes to 1.903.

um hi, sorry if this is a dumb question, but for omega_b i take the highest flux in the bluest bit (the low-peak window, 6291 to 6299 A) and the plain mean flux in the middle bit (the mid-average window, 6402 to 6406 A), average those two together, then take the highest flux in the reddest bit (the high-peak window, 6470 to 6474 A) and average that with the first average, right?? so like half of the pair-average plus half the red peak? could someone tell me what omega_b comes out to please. 74.1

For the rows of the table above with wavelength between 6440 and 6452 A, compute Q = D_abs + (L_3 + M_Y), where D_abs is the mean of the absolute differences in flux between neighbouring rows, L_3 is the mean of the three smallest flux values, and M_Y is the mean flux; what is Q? 145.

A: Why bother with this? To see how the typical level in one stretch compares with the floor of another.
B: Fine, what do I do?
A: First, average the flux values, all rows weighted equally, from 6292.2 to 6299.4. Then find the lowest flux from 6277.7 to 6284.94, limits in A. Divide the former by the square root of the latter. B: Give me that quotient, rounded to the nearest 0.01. 8.68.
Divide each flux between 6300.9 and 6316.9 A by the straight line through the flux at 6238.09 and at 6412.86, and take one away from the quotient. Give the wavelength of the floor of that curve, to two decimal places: 6304.51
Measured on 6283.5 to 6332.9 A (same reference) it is 6304.51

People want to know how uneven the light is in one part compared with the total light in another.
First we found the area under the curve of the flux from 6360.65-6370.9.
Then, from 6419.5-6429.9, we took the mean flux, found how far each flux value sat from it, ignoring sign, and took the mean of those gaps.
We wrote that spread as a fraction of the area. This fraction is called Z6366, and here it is 0.0013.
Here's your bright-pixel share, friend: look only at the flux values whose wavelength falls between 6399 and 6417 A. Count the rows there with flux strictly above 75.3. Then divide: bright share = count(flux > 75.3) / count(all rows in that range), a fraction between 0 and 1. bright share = 0.17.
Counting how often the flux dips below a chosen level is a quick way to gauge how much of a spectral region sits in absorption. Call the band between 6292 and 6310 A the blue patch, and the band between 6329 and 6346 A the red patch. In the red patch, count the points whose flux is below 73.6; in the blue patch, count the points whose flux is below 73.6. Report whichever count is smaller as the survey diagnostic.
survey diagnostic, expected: 2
